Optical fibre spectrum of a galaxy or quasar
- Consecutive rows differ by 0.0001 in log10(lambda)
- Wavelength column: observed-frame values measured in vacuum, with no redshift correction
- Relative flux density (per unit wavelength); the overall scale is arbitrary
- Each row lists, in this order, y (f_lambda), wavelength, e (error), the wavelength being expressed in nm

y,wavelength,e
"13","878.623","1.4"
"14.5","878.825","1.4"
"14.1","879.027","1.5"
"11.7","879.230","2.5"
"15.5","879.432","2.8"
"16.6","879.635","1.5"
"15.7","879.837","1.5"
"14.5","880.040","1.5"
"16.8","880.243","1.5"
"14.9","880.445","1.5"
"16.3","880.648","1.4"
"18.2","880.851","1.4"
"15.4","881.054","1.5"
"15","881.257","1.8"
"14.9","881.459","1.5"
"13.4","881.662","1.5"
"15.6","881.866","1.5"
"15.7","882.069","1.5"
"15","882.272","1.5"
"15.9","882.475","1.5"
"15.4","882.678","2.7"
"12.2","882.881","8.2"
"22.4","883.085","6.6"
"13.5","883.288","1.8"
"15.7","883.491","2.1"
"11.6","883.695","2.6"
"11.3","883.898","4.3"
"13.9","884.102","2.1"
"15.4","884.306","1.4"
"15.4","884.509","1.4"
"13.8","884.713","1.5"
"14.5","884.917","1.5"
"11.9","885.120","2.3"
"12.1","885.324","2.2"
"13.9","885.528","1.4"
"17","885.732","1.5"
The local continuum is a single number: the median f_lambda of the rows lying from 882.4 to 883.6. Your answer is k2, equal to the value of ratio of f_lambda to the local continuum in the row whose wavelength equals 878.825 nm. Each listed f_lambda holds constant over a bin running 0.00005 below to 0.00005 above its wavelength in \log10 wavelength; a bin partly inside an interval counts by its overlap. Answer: 0.93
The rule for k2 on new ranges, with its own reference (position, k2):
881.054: 0.99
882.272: 0.96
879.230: 0.75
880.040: 0.93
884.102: 0.89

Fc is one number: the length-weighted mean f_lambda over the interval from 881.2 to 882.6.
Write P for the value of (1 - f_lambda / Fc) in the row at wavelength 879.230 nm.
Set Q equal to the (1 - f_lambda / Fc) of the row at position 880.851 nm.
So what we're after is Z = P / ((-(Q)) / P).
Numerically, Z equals 0.24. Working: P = 0.22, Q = -0.2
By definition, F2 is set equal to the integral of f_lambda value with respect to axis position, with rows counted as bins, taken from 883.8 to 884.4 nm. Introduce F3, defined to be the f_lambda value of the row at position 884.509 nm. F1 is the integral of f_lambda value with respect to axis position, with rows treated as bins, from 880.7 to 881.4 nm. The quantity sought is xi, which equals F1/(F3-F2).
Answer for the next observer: 1.5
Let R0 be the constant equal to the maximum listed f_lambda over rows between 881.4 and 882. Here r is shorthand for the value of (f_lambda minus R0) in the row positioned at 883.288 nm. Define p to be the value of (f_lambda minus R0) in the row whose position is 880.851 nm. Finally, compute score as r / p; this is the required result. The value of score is -0.8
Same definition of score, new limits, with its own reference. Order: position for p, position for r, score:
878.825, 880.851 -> -2.4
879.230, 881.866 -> 0.0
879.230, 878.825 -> 0.3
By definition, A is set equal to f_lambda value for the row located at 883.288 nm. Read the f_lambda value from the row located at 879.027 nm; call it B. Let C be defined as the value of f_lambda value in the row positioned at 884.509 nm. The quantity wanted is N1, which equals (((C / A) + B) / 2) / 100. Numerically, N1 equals 0.076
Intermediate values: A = 13.5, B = 14.1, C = 15.4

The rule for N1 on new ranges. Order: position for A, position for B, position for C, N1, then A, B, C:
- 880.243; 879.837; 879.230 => 0.082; 16.8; 15.7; 11.7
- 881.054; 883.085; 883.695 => 0.116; 15.4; 22.4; 11.6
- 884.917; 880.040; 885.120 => 0.077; 14.5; 14.5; 11.9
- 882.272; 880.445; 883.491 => 0.080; 15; 14.9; 15.7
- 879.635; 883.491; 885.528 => 0.083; 16.6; 15.7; 13.9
